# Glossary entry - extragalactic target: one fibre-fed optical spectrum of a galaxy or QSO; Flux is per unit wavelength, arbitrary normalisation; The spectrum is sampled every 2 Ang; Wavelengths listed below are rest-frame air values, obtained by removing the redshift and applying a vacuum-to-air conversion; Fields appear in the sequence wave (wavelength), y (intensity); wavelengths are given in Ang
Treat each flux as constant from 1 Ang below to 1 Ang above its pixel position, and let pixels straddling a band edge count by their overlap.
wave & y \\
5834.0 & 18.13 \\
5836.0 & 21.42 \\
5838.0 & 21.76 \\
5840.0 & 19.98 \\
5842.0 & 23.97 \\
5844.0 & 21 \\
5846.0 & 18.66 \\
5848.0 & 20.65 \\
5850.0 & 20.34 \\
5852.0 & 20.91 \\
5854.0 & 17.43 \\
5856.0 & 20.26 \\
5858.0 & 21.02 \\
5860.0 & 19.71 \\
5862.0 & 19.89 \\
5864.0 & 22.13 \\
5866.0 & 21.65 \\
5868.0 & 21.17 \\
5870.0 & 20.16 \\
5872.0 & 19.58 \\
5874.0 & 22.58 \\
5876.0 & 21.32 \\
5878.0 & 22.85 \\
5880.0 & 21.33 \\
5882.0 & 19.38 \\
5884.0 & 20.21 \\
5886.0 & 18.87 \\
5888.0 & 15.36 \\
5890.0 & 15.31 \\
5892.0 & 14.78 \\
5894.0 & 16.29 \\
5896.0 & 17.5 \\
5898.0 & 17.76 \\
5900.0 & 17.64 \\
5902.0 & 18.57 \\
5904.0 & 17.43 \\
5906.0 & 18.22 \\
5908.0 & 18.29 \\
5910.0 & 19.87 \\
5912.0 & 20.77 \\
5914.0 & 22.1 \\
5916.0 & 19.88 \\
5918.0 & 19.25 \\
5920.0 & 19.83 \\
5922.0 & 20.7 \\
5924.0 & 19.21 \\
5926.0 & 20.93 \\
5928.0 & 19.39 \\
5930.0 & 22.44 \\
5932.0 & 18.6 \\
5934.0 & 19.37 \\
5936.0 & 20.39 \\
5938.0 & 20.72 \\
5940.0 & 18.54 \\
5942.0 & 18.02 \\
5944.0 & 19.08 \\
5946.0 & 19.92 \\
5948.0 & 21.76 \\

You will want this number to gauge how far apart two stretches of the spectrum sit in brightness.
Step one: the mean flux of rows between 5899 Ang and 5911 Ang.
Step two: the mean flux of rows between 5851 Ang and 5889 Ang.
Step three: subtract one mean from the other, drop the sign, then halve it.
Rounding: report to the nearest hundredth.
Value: 0.98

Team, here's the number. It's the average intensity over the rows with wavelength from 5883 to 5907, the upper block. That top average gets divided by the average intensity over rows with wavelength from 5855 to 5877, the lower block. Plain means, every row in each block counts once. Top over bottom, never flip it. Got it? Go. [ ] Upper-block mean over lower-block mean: 0.83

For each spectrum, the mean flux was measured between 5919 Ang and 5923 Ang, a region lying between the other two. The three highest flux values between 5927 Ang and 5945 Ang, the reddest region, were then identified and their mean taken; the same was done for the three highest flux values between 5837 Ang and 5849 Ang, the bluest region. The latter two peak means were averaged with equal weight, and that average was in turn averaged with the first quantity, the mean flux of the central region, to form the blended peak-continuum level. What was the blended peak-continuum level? 21.0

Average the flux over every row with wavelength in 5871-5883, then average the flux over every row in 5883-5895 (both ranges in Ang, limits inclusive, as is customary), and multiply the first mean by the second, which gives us 356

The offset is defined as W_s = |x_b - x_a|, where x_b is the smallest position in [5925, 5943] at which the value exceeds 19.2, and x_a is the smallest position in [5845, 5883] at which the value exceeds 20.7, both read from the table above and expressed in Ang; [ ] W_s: 74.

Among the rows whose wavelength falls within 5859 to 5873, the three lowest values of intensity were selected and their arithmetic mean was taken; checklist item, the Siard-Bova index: 19.7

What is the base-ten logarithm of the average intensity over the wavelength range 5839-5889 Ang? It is 1.31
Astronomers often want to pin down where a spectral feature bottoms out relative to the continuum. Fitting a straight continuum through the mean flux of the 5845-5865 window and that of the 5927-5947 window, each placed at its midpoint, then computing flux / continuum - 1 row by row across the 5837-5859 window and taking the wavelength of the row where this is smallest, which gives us 5854.0 Ang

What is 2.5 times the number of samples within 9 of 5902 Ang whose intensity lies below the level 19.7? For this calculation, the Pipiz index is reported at 20.0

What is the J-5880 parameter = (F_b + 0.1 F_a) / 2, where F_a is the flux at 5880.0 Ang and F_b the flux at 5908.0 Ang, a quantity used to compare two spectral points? 10.21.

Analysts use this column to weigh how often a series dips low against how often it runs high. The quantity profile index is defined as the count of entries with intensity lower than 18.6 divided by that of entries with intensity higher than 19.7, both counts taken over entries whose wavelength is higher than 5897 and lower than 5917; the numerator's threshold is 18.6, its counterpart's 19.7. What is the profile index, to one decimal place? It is 1.5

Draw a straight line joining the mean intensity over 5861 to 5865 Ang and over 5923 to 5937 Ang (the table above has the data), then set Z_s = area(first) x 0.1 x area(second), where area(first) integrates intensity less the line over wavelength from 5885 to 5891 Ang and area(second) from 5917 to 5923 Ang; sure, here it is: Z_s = 4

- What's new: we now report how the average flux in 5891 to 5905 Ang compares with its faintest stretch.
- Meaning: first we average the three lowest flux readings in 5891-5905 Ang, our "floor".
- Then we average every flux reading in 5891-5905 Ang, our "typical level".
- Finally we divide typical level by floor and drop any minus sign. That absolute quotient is 1.06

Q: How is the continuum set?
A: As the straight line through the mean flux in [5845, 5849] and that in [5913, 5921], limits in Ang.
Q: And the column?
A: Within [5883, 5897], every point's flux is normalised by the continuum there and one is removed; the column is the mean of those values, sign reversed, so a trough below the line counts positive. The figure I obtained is 0.16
